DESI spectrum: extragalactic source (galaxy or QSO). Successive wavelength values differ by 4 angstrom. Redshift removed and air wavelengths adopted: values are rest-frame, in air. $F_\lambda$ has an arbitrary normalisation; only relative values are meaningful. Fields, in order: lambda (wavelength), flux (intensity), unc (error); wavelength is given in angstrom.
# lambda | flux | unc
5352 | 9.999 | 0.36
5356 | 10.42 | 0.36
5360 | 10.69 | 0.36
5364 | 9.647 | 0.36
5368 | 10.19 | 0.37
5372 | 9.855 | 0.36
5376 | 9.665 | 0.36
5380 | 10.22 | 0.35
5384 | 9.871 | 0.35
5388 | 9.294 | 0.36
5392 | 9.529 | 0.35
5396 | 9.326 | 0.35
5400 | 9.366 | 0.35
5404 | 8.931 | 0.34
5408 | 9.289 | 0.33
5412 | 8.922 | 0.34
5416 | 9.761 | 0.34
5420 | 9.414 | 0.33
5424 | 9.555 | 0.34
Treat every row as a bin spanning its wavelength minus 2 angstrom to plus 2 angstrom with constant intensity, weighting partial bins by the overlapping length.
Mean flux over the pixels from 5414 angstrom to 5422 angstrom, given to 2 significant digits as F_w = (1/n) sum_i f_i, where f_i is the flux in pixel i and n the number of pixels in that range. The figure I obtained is 9.6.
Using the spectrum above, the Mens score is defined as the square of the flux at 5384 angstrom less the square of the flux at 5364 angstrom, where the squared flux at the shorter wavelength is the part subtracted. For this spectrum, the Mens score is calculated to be 4.4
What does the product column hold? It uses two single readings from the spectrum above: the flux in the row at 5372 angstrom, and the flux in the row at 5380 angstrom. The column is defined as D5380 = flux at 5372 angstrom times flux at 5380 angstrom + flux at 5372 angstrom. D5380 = 111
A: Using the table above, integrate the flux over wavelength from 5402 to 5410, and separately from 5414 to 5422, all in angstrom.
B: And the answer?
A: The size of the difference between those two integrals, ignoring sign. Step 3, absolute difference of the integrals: 3.8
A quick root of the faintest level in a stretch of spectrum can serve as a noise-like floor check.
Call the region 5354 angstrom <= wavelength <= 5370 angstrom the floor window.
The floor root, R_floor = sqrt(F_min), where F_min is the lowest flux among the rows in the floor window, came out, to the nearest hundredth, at 3.11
